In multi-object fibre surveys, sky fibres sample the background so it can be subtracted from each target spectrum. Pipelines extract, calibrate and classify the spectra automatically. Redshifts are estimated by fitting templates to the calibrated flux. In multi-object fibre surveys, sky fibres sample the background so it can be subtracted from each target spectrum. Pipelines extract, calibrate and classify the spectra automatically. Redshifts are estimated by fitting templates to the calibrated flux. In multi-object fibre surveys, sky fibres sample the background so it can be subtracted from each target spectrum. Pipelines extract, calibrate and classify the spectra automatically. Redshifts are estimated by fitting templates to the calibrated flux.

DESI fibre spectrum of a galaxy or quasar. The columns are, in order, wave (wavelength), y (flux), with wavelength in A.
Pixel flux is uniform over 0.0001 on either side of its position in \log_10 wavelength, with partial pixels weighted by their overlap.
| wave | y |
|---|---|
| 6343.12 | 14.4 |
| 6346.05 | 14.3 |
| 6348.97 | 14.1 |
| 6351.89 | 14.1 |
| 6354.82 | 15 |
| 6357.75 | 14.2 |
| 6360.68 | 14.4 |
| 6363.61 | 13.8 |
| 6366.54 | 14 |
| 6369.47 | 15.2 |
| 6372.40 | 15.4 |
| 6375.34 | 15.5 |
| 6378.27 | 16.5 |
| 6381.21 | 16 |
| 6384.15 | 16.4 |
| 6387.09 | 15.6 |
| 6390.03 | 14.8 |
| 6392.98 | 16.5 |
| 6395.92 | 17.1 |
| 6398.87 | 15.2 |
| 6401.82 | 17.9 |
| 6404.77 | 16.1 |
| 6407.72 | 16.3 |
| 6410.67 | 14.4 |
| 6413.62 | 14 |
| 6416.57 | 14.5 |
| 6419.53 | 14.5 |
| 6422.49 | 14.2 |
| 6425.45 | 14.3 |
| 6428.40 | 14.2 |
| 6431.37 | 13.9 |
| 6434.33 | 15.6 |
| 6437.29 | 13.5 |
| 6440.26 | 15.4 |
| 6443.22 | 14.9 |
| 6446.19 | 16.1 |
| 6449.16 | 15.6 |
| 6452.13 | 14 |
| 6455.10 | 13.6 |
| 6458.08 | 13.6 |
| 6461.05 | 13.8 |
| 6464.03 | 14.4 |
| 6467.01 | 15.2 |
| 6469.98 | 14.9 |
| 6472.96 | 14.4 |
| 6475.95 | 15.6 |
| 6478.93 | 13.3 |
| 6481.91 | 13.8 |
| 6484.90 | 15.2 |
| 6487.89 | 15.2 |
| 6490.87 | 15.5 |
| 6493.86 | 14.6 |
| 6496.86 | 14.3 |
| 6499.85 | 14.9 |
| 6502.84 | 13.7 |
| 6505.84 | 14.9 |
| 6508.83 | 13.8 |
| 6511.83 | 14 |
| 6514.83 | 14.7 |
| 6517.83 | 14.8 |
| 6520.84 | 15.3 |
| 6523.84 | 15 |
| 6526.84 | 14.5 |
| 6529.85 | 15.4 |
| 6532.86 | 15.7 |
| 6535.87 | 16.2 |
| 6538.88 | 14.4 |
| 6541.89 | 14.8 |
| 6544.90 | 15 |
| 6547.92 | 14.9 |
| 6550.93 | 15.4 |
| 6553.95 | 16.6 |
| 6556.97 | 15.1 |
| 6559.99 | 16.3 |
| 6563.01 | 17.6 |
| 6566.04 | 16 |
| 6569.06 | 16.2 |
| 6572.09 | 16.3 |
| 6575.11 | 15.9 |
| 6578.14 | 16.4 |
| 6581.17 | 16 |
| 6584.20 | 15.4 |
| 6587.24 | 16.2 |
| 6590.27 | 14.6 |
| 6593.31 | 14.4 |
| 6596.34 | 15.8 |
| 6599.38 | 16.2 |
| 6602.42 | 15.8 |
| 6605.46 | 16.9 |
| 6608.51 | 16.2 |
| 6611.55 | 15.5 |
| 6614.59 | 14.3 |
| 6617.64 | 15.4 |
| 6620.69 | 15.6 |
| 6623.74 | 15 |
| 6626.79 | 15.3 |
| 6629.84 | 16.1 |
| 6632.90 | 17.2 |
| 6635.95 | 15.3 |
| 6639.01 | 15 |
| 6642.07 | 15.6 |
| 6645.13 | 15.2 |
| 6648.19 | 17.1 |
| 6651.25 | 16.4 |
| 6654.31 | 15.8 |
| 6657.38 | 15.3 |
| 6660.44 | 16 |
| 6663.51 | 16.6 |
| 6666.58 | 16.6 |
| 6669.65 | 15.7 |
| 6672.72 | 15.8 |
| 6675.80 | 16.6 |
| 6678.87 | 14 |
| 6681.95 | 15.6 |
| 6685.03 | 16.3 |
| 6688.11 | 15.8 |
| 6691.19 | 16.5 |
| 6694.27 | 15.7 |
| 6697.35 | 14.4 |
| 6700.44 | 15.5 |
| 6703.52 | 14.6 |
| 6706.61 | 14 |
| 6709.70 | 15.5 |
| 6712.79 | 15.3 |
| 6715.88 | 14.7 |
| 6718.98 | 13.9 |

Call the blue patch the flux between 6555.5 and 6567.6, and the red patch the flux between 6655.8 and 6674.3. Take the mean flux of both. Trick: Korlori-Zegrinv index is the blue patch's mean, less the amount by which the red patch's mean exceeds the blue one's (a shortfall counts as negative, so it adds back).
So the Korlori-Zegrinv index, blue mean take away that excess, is 16.5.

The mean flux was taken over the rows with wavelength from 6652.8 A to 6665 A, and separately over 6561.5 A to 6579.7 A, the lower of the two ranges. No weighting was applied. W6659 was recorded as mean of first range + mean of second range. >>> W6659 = 32.3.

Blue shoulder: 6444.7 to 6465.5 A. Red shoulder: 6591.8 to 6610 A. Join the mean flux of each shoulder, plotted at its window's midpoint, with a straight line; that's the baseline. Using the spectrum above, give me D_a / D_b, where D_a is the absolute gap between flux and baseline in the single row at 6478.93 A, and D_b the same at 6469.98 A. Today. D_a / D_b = 4.4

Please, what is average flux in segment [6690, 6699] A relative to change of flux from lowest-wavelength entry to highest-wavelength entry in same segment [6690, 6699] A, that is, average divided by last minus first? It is -7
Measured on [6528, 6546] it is -38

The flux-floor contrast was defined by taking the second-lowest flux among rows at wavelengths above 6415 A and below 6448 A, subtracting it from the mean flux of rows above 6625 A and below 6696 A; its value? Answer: 2.0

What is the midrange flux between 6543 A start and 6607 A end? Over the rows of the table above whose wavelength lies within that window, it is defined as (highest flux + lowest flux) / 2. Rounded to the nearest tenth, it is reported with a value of 16.0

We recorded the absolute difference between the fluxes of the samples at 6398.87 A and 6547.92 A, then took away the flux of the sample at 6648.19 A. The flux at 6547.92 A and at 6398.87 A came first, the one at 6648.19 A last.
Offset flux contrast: -16.8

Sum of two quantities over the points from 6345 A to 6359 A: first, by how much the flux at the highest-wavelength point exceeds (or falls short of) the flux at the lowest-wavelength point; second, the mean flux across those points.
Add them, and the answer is 14.2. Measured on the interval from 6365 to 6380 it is 17.8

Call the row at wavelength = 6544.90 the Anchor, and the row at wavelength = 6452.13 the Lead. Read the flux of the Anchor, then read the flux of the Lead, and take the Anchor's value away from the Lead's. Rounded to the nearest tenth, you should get -1.0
